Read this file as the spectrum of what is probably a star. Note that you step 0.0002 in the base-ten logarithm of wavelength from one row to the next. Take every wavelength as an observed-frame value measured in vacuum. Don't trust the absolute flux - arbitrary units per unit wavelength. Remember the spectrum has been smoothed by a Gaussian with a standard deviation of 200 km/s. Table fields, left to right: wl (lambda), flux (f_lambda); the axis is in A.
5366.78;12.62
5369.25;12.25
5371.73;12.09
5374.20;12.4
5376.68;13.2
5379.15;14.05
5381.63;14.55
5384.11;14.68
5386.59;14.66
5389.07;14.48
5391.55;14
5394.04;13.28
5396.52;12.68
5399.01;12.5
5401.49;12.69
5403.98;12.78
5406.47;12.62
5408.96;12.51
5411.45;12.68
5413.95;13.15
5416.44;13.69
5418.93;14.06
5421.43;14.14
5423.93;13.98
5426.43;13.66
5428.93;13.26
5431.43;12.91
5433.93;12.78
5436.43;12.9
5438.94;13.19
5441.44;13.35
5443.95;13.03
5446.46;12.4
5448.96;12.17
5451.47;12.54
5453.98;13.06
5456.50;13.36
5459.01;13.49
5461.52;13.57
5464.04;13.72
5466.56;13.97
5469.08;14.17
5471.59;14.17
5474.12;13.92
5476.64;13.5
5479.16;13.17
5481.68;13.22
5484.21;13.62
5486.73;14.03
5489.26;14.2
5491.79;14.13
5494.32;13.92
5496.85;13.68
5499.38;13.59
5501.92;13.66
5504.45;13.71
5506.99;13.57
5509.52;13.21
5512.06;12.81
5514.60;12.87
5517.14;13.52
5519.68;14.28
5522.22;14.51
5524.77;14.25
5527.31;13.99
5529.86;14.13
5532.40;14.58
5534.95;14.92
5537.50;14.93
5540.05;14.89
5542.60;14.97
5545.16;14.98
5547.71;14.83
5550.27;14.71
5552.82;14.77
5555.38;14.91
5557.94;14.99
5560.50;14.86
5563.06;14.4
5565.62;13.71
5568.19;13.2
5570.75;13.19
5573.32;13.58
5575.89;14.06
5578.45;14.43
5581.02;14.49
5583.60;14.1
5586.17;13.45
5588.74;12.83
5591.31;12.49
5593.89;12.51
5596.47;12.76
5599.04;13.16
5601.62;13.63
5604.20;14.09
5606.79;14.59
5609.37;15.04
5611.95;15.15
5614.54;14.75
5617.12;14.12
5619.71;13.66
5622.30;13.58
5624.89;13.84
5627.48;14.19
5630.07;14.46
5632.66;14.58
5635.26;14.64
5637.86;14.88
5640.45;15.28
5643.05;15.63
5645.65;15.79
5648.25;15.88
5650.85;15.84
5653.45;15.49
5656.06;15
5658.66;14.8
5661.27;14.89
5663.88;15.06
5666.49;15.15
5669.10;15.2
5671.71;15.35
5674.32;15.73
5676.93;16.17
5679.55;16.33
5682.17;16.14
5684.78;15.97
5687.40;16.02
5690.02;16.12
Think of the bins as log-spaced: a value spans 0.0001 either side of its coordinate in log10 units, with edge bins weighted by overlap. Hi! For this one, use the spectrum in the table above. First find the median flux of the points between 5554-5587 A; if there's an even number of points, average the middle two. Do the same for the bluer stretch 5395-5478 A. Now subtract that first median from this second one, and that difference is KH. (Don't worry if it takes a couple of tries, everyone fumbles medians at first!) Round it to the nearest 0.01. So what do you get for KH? -0.91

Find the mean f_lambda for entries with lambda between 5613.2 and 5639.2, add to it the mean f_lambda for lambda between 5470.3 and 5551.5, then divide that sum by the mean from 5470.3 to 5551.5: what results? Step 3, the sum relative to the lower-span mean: 2.02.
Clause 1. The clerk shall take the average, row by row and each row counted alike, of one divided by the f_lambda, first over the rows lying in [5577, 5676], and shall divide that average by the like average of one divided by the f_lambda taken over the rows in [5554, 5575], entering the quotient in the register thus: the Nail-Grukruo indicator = 0.975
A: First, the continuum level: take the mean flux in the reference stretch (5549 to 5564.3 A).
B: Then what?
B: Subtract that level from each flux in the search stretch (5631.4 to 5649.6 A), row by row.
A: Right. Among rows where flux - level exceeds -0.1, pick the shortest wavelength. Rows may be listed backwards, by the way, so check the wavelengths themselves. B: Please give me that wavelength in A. 5637.86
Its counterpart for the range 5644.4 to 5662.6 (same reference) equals 5645.65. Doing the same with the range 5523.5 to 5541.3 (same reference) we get 5534.95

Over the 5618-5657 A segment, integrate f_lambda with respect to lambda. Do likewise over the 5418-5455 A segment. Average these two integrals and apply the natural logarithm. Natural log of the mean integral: 6.28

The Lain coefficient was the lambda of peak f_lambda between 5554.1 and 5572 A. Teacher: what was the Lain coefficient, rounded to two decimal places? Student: 5557.94 A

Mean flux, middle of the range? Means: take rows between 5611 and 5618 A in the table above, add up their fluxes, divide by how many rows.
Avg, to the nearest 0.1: 14.7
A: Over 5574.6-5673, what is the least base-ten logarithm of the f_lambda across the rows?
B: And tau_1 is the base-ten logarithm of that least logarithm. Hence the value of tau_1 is 0.040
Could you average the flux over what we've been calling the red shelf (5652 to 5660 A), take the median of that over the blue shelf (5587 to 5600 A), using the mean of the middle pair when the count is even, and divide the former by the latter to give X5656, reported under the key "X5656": 1.18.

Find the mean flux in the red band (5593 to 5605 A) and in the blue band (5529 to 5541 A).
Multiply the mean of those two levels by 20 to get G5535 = 279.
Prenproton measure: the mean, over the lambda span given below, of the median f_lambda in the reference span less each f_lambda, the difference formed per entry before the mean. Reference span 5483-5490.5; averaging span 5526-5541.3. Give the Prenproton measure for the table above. -0.54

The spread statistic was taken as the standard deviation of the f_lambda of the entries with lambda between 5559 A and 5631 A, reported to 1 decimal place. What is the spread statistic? 0.7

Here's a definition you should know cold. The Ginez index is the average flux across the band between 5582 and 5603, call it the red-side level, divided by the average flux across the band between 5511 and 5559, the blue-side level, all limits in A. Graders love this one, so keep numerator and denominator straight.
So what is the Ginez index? 0.91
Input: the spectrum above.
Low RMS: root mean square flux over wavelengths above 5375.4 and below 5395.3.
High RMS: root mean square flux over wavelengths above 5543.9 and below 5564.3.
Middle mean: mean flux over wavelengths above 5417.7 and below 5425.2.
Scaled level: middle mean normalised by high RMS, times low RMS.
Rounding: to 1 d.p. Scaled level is 13.4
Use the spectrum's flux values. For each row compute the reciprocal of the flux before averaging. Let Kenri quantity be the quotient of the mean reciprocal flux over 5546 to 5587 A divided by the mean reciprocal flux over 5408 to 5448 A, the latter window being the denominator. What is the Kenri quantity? 0.93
